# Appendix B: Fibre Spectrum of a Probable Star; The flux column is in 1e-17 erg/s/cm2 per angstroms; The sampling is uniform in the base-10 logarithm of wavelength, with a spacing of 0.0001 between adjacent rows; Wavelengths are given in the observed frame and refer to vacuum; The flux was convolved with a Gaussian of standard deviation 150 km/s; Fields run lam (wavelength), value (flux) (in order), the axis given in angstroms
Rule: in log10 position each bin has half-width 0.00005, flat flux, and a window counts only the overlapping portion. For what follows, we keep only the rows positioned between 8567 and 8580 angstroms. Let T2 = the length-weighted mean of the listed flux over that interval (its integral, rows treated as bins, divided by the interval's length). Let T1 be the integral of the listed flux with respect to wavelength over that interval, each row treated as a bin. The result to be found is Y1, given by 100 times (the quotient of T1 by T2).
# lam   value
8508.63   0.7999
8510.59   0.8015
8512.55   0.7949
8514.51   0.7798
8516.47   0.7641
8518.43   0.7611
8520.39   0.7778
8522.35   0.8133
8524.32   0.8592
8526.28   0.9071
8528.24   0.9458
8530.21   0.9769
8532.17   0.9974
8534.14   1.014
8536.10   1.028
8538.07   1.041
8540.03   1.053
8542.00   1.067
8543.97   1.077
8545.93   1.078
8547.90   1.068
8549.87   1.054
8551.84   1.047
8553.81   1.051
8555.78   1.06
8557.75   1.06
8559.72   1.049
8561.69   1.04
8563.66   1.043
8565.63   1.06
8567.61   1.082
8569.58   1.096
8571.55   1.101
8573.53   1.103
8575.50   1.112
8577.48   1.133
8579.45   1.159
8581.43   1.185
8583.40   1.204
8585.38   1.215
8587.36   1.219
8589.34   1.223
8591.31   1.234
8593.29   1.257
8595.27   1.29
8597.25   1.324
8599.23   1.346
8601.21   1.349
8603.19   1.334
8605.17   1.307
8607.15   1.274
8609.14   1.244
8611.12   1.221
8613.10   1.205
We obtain 1300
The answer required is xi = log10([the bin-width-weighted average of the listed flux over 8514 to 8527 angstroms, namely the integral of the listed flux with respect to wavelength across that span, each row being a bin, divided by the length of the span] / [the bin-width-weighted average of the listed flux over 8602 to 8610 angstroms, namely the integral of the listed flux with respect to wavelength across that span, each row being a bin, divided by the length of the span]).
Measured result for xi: -0.20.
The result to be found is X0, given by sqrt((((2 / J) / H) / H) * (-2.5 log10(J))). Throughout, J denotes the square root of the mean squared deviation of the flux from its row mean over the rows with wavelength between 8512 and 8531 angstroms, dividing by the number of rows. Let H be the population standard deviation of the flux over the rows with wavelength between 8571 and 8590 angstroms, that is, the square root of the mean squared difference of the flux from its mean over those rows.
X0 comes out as 182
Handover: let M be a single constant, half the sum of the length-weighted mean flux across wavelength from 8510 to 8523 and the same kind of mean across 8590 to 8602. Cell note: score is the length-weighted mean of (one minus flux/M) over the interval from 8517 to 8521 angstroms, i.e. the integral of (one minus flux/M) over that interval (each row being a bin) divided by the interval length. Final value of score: 0.26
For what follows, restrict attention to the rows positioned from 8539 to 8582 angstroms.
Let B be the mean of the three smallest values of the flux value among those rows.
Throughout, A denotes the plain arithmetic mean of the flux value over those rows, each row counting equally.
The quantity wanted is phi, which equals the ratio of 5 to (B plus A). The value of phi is 2.35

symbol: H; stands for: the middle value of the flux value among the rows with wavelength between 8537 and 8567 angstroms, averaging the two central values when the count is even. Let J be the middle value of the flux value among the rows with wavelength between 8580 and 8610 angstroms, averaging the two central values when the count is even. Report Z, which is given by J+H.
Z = 2.31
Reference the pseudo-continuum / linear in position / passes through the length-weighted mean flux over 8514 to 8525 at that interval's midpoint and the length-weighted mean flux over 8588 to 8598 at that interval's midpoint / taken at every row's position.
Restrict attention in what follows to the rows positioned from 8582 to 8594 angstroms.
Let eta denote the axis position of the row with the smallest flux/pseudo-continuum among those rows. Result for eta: 8591.31 angstroms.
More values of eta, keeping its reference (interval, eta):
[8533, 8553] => 8551.84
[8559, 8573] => 8563.66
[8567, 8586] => 8575.50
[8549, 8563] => 8561.69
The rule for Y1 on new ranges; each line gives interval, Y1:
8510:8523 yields 1300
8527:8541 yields 1400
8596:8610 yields 1400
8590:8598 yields 800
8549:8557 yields 800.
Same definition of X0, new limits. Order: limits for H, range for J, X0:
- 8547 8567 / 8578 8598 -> 1440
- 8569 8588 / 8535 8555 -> 516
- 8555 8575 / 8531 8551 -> 764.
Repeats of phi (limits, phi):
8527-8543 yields 2.51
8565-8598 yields 2.22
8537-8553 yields 2.37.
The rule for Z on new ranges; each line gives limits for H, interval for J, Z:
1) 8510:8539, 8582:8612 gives 2.12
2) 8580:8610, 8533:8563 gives 2.31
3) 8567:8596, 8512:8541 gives 2.09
